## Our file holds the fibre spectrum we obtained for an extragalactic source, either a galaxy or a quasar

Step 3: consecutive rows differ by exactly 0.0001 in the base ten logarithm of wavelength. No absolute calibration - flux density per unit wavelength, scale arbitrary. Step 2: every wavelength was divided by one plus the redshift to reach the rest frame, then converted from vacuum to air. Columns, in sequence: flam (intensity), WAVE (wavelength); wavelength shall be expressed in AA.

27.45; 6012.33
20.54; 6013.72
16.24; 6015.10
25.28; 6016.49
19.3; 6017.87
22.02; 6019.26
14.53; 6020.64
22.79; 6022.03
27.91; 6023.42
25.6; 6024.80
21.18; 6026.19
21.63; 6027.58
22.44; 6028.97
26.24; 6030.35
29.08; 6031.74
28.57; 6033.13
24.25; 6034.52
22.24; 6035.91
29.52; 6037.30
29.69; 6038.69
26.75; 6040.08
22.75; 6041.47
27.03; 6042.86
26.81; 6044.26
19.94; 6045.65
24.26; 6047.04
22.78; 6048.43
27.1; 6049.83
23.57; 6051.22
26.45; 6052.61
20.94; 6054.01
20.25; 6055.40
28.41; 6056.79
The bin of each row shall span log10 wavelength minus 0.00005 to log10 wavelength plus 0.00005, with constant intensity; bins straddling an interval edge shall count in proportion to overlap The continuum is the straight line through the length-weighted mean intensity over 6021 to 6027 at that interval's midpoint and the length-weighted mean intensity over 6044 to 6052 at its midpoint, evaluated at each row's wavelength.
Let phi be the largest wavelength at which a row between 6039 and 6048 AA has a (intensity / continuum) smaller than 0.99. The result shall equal 6045.65 AA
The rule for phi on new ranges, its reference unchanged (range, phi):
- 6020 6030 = 6028.97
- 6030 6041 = 6035.91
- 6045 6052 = 6051.22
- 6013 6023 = 6022.03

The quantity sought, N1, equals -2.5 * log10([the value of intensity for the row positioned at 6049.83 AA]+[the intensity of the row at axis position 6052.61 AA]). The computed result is -4.32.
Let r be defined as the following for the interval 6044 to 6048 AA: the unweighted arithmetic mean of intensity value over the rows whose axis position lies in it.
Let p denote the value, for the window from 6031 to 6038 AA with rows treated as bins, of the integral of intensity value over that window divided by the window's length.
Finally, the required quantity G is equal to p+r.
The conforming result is 50.4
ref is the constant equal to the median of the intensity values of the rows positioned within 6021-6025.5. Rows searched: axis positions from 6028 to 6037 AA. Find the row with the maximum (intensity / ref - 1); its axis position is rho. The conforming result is 6031.74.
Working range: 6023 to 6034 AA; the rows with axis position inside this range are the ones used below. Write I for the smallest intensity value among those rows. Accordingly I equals 21.18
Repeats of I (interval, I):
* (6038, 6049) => 19.94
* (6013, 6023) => 14.53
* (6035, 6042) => 22.24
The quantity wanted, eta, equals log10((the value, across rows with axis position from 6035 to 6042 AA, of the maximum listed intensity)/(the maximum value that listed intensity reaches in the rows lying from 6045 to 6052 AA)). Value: 0.040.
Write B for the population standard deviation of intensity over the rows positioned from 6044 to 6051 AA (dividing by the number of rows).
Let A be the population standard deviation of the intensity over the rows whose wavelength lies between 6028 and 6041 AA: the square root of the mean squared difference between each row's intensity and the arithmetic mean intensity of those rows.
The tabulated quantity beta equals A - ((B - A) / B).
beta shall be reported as 2.84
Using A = 2.79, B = 2.7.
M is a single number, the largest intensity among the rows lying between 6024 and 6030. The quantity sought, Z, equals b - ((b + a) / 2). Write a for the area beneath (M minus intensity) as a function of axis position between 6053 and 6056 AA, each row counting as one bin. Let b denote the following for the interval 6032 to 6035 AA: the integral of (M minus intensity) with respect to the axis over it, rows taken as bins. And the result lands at -9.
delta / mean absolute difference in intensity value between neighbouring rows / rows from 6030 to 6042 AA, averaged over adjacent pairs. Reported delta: 3.0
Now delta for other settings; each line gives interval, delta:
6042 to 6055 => 3.6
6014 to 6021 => 6.3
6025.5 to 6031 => 1.7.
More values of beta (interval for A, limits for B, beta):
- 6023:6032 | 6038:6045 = 3.23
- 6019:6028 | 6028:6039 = 4.18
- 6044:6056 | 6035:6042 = 2.49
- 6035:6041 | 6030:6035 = 3.57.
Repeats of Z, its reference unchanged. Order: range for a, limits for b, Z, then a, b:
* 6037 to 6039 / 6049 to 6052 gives 5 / -8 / 1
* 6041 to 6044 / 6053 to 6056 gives 6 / 1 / 13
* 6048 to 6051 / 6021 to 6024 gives 1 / 2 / 5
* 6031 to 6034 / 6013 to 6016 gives 14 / -9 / 20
